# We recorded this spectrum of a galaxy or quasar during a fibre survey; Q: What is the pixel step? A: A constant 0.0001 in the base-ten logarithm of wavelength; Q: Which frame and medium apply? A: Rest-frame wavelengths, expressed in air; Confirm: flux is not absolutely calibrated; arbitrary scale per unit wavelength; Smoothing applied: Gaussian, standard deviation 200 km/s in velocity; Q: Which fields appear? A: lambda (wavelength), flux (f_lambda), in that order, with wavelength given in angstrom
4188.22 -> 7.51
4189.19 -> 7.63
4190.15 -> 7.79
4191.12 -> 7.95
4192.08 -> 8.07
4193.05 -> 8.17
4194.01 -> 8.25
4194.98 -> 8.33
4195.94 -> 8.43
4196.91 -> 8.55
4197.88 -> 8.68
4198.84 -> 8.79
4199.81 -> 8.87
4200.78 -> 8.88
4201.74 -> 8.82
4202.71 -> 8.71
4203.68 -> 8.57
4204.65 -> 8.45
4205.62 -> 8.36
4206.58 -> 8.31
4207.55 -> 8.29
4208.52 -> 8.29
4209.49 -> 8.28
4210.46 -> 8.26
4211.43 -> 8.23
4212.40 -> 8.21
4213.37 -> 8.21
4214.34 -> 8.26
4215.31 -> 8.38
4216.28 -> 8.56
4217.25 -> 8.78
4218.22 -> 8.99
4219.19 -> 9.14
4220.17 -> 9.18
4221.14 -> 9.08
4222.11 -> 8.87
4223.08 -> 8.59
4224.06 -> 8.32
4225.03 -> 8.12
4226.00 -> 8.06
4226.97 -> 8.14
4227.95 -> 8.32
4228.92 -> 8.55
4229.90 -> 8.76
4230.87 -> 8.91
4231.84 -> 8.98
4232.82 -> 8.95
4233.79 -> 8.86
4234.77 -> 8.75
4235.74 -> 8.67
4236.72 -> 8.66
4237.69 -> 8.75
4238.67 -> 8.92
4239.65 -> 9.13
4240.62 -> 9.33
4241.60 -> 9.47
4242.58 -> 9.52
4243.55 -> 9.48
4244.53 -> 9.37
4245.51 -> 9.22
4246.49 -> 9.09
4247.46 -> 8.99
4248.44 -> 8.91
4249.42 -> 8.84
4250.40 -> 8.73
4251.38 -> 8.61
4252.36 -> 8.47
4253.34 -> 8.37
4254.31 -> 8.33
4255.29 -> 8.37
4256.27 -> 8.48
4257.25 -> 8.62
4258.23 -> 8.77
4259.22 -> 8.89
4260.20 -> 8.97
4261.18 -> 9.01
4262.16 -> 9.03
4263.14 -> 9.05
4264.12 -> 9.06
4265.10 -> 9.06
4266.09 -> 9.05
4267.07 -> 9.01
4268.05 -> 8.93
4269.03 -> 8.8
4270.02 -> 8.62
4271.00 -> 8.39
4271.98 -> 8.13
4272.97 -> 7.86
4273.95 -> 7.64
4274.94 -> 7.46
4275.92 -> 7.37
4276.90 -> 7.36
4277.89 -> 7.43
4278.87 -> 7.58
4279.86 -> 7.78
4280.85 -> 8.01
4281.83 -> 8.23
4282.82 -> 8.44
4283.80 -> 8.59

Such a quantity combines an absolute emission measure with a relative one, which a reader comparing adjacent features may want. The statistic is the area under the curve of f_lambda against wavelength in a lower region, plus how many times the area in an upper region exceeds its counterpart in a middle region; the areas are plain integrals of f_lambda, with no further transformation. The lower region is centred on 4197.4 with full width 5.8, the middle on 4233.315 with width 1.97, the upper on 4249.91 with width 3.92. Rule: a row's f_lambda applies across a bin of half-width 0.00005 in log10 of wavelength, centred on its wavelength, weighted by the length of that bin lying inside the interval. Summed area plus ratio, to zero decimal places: 52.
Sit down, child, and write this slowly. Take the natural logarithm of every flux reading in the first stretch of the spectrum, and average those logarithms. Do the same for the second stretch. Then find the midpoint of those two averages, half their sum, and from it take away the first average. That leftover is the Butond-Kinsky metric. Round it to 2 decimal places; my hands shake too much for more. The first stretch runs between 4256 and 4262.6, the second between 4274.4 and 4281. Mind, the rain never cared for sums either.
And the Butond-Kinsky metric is -0.08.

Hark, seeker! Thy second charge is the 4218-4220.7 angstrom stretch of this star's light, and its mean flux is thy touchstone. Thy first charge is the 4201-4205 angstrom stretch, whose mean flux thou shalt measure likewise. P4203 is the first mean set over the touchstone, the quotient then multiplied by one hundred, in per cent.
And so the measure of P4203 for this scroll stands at 95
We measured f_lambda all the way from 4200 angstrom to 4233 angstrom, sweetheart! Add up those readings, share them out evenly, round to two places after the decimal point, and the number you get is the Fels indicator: 8.55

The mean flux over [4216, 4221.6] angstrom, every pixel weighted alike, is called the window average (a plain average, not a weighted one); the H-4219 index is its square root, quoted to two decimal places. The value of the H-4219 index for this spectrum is 2.99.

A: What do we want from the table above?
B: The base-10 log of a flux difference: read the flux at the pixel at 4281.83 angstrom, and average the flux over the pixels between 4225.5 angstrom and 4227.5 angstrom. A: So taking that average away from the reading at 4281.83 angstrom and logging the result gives -0.9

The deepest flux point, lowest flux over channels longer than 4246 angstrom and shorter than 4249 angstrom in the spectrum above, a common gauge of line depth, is 8.91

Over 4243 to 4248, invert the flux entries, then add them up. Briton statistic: 0.54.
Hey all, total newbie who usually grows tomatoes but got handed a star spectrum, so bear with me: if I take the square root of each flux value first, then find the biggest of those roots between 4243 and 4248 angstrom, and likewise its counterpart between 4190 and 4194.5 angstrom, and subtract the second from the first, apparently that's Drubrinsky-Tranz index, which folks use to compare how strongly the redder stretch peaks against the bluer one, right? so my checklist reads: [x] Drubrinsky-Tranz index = 0.21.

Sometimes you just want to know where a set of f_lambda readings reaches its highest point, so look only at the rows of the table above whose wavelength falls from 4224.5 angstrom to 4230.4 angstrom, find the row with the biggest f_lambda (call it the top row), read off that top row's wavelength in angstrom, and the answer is 4229.90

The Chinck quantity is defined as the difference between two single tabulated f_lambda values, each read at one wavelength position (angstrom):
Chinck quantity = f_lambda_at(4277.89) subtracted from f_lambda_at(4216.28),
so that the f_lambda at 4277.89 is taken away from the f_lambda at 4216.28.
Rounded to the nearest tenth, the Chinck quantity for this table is 1.1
